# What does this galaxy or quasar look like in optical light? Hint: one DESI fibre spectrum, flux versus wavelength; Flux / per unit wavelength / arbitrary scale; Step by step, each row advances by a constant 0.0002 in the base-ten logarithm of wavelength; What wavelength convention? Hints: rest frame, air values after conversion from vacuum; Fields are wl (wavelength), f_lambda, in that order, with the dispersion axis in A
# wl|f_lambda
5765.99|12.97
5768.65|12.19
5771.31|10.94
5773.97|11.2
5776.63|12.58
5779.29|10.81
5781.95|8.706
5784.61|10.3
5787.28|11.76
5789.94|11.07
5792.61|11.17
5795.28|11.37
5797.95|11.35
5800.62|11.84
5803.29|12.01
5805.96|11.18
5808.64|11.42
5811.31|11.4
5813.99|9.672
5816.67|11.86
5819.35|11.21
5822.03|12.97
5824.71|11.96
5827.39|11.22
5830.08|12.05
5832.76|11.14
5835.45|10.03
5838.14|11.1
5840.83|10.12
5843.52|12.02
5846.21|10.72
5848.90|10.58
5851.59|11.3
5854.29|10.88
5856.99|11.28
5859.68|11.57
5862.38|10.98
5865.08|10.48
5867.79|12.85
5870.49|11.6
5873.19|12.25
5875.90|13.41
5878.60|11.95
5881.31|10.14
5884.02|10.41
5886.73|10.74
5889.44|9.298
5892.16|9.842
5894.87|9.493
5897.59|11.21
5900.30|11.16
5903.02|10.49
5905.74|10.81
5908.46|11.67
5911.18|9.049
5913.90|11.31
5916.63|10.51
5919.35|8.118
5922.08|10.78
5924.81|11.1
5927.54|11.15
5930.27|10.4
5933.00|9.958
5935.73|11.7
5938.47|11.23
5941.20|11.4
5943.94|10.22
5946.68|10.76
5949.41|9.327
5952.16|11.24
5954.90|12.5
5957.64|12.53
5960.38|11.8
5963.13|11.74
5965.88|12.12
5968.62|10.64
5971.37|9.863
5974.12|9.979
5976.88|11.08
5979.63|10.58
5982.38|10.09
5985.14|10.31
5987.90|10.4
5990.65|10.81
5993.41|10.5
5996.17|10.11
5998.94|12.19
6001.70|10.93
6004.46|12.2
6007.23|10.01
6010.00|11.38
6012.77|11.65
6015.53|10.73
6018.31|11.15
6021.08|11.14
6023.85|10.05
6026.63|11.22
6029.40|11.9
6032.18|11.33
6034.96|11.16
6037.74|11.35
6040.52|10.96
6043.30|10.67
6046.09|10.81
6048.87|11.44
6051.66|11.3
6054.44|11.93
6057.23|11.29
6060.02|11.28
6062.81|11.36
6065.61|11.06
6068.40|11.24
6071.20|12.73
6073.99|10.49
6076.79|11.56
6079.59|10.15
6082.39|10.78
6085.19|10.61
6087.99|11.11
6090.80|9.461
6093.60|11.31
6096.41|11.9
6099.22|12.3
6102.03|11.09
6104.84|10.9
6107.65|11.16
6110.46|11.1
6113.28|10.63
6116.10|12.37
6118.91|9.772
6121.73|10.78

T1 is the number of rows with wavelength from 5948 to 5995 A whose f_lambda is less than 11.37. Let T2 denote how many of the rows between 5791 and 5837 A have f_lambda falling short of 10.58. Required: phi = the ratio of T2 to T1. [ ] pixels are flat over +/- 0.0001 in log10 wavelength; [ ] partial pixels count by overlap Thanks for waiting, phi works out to 0.17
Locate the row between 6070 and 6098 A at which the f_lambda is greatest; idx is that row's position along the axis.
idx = 6071.20 A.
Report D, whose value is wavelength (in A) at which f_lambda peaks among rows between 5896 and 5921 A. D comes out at 5908.46 A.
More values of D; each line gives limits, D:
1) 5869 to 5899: 5875.90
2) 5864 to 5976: 5875.90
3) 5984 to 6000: 5998.94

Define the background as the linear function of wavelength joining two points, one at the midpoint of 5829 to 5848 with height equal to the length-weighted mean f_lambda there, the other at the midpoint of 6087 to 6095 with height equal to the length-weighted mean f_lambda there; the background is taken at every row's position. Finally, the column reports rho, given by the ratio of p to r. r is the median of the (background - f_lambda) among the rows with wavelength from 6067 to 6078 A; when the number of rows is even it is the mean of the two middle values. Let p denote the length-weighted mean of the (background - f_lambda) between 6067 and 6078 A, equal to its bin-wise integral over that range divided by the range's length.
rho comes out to 1.14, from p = -0.9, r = -0.8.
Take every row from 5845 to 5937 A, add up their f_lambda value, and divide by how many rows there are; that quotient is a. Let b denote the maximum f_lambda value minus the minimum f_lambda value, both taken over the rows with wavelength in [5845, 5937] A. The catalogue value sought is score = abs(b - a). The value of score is 5.6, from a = 10.9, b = 5.3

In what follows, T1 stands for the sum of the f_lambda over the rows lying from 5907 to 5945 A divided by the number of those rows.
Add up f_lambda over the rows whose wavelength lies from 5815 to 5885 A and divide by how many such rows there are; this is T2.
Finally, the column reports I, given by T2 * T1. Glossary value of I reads 121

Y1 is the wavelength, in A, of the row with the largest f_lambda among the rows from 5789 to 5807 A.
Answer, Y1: 5803.29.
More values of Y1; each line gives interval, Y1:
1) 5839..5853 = 5843.52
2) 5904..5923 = 5908.46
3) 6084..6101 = 6099.22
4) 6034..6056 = 6054.44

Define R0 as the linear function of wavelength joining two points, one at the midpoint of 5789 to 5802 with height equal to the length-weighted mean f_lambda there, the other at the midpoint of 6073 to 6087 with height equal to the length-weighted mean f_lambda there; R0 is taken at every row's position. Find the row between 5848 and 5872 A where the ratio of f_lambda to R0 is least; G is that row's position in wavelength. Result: 5865.08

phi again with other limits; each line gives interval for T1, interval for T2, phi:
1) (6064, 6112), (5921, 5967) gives 0.31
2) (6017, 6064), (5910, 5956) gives 0.50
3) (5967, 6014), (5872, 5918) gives 0.62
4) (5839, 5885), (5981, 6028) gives 0.70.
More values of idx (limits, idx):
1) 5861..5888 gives 5875.90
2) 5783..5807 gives 5803.29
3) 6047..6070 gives 6054.44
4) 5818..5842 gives 5822.03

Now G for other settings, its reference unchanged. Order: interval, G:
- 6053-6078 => 6073.99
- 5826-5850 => 5835.45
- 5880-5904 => 5889.44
